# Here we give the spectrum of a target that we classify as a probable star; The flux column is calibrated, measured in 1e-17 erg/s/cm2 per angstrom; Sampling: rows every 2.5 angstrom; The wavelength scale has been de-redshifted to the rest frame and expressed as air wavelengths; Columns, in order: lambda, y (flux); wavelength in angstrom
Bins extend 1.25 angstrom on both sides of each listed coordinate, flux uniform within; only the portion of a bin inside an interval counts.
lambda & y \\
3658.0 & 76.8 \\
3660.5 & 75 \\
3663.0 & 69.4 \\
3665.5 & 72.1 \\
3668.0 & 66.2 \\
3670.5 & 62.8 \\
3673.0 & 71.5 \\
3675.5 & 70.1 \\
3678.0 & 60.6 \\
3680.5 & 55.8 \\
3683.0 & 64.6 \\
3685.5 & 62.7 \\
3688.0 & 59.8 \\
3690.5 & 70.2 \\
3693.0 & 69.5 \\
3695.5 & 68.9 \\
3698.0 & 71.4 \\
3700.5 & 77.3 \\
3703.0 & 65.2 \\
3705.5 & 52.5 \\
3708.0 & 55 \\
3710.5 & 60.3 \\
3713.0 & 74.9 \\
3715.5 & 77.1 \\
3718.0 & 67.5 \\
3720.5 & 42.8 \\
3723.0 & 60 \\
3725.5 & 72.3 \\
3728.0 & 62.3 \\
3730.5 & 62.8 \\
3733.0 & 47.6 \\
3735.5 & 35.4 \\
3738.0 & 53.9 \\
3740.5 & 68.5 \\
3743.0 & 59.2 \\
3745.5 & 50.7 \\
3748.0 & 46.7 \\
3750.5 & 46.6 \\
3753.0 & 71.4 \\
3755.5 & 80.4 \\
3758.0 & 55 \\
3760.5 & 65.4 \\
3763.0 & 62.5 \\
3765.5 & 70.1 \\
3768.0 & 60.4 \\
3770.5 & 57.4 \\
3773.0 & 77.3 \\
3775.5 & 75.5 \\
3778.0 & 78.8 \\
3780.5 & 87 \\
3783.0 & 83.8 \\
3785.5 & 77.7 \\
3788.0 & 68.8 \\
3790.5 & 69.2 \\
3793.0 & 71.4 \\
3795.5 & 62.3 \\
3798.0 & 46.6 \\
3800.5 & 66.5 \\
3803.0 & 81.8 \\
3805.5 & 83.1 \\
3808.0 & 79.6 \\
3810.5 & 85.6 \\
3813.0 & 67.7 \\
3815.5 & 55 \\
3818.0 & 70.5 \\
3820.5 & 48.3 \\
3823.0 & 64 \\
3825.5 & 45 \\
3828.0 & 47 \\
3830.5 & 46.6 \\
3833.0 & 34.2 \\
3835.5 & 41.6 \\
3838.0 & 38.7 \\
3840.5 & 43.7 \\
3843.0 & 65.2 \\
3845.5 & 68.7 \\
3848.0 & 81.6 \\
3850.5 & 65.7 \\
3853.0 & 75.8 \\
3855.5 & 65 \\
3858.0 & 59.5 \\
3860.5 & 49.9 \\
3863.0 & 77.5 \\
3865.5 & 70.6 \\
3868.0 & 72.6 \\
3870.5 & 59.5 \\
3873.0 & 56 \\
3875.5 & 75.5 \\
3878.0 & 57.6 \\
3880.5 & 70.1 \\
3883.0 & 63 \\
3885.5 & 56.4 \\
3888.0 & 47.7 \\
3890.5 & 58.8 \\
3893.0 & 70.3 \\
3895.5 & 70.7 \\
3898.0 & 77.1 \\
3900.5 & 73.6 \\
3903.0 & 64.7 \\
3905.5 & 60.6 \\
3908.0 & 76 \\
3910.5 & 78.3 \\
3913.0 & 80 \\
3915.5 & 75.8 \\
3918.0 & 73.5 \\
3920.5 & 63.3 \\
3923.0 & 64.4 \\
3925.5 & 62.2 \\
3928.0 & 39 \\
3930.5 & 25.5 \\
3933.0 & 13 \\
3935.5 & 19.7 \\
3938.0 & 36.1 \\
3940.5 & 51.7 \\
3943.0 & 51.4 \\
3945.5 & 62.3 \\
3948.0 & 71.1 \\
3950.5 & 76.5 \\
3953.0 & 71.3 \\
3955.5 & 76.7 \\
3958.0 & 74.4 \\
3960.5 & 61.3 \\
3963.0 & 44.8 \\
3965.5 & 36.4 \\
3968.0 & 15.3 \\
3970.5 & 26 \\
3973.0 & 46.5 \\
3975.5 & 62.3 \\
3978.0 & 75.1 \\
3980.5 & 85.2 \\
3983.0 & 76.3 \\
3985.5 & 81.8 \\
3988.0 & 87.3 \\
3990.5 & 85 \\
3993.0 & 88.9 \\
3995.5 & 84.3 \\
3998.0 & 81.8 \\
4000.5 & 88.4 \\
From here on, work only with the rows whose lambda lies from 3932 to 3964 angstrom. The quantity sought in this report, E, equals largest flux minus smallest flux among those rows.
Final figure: 64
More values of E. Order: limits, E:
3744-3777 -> 34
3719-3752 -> 37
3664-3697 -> 16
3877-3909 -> 29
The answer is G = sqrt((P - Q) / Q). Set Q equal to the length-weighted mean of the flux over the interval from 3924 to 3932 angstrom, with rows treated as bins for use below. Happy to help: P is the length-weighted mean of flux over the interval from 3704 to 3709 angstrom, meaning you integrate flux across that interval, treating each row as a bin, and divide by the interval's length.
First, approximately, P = 54.3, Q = 42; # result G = 0.54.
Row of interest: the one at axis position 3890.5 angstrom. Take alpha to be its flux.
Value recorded 58.8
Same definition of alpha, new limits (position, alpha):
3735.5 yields 35.4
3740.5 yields 68.5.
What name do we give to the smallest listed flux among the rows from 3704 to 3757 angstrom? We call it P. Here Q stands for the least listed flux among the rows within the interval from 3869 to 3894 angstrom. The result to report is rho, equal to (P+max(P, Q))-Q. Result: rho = 35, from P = 35.4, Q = 47.7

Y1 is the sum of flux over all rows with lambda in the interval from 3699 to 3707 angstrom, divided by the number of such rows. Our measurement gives 65.0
